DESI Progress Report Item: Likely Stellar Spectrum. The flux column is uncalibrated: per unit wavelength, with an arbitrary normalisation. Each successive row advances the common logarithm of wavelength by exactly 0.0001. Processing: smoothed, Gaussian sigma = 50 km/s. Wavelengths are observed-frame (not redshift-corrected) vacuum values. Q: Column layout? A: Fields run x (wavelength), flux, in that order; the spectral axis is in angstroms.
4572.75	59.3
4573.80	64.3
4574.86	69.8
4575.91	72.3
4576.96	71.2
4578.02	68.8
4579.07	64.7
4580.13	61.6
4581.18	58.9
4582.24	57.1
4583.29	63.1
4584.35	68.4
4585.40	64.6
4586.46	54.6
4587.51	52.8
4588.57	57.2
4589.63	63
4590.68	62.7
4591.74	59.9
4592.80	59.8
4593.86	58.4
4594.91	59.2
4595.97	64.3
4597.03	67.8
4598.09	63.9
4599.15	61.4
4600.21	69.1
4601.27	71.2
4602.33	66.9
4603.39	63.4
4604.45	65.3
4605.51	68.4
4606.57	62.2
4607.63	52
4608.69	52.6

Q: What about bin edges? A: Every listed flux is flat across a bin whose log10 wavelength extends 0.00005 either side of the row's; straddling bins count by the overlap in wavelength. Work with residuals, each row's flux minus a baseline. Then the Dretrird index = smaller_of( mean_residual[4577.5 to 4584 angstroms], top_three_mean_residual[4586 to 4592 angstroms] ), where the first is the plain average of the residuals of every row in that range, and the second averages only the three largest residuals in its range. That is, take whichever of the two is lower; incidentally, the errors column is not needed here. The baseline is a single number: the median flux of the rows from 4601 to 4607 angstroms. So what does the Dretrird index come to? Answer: -4.2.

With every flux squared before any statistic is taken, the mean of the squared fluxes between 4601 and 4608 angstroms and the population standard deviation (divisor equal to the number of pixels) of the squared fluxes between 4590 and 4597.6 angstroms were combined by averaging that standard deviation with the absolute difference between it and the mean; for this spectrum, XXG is 2077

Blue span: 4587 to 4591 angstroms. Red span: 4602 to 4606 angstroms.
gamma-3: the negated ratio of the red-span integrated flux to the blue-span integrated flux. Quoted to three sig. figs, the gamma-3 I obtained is -1.12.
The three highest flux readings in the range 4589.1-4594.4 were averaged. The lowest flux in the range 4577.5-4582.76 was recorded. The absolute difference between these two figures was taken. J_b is 5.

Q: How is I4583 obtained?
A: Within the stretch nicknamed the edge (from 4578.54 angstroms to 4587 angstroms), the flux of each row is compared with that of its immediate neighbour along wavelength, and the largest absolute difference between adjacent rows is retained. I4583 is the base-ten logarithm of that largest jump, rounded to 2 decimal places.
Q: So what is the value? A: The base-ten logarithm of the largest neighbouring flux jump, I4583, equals 1.00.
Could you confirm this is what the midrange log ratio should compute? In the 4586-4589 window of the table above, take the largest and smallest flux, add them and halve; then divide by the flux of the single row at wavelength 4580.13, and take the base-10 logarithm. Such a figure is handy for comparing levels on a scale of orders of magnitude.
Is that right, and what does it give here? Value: -0.05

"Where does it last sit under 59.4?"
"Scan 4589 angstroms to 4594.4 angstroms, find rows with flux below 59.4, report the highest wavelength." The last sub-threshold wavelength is 4593.86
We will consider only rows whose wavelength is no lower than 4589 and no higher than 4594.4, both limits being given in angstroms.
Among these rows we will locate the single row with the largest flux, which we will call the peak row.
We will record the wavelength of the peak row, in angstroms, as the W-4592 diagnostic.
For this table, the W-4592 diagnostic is 4589.63 angstroms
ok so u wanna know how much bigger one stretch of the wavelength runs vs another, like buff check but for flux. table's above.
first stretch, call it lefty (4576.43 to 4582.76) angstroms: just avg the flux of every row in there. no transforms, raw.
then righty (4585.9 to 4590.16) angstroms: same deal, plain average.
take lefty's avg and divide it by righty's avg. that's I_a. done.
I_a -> 1.12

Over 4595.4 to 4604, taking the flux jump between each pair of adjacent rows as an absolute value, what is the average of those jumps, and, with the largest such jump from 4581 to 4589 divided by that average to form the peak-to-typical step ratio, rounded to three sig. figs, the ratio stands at 2.55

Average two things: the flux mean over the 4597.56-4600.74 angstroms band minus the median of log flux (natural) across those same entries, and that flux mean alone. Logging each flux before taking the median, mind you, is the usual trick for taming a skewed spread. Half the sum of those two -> 62.7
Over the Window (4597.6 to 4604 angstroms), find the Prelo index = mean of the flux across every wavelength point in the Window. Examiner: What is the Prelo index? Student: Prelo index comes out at 66.0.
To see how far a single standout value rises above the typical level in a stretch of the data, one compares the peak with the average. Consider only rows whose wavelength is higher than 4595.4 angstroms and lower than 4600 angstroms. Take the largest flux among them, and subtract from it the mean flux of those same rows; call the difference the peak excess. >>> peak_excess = 3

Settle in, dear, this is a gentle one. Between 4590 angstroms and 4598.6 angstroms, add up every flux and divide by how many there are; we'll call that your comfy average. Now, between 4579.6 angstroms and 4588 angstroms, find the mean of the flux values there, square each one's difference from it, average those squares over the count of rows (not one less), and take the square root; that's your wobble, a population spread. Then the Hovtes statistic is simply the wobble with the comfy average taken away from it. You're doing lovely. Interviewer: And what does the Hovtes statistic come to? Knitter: -57.1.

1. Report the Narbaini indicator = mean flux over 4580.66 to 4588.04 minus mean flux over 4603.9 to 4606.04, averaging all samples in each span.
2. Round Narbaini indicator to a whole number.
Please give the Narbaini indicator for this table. -7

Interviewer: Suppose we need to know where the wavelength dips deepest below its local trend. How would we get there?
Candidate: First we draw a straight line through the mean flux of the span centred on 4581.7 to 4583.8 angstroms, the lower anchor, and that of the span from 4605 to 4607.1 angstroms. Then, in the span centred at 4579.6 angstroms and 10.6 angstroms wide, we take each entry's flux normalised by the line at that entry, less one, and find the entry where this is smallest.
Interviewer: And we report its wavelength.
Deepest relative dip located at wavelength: 4582.24 angstroms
